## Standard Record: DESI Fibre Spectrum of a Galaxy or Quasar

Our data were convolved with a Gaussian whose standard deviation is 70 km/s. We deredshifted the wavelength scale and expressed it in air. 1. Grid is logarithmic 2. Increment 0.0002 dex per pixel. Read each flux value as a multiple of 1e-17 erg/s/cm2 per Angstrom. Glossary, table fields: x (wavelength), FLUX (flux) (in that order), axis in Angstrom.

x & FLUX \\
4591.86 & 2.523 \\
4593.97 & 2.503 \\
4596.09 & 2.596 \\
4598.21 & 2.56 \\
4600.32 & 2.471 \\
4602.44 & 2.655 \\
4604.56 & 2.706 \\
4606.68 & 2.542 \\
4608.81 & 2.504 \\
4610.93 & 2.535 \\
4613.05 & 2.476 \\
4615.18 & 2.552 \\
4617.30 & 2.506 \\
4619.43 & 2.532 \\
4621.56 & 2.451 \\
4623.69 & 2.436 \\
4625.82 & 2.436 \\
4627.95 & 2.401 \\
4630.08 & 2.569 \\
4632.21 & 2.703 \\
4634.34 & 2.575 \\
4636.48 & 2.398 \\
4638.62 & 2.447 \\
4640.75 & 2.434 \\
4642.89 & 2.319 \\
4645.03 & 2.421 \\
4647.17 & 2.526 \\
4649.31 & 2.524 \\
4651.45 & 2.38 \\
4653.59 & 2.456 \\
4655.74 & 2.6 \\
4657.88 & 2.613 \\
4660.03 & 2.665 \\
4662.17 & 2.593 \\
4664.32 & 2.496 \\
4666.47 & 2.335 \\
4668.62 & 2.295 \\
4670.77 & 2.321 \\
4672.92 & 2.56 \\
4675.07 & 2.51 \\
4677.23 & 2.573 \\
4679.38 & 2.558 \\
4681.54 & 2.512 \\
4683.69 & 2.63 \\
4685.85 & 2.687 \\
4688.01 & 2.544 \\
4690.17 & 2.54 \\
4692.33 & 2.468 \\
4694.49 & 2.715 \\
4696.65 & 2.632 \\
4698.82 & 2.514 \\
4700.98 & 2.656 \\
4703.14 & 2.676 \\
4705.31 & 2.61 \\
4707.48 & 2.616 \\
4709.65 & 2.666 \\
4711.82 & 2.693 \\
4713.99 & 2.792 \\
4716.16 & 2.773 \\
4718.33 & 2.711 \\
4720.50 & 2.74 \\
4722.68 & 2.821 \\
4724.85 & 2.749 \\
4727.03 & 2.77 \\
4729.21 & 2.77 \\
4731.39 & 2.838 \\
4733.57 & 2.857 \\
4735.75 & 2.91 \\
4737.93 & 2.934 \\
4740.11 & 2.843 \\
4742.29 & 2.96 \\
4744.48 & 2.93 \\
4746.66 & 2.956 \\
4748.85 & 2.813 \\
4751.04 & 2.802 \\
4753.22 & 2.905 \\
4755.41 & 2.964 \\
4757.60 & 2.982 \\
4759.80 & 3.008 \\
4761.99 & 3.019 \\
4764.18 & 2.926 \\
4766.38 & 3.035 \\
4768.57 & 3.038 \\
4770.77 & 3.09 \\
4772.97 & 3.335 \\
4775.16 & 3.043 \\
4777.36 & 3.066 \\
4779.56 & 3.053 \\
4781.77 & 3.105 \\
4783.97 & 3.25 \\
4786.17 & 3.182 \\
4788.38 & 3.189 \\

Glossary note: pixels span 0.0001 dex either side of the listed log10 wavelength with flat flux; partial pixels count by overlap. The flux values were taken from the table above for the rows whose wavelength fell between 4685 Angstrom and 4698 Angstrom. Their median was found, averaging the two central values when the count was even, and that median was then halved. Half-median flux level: 1.29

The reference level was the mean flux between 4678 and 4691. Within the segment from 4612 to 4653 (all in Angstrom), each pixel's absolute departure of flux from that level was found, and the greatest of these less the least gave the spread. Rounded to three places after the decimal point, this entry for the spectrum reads 0.256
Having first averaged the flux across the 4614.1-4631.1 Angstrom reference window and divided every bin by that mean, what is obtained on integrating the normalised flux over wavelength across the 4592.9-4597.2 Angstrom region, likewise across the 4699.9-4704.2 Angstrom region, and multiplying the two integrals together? 20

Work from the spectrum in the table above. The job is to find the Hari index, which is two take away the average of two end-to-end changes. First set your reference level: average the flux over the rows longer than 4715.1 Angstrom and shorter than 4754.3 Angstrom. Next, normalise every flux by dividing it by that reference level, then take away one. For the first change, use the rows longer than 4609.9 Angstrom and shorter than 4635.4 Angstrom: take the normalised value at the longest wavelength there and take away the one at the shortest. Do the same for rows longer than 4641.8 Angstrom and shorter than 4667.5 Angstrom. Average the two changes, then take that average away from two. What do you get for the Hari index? 1.99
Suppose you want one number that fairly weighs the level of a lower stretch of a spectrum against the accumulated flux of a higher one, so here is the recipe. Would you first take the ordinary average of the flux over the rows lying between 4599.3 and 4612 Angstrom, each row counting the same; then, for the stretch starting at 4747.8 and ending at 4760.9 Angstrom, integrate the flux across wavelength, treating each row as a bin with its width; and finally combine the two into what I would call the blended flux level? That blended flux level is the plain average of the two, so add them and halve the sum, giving 20.4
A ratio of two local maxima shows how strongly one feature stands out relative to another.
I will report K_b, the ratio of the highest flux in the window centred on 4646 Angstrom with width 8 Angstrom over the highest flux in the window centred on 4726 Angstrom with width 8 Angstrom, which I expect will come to 0.90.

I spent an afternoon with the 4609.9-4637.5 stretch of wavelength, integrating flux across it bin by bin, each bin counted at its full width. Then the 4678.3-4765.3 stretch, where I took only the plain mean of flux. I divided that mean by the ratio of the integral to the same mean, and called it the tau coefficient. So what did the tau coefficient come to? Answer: 0.110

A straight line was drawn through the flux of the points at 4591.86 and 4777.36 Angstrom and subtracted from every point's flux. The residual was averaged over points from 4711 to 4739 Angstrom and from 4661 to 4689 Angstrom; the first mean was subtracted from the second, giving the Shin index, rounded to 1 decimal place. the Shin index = -0.1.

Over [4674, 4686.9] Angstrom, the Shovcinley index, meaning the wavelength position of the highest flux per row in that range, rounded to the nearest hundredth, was 4685.85 Angstrom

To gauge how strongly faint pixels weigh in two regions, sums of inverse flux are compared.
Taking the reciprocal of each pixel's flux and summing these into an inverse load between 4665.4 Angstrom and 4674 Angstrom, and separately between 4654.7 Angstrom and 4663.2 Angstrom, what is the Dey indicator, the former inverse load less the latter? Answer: 0.16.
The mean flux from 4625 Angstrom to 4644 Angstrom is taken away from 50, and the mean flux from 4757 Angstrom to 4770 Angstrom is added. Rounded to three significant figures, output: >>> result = 50.5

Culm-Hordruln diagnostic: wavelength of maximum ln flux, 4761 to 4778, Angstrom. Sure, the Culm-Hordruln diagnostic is 4772.97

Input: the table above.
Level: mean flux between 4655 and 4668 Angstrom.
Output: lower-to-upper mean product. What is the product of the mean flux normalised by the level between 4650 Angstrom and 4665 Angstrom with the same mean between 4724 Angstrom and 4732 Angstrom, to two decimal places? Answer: 1.09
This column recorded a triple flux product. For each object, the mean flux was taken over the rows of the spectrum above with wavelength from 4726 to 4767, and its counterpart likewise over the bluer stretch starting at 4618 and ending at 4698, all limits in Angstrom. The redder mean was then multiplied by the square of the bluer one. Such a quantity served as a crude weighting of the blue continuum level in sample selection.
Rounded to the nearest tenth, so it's 18.3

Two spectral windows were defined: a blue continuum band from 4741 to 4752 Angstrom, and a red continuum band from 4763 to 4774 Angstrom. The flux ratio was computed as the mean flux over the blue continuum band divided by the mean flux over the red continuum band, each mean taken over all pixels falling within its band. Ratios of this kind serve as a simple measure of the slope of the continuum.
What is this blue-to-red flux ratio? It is 0.94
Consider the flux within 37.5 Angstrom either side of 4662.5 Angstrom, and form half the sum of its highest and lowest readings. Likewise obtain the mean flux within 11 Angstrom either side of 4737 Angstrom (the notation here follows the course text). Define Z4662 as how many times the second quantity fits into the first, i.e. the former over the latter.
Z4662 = 0.87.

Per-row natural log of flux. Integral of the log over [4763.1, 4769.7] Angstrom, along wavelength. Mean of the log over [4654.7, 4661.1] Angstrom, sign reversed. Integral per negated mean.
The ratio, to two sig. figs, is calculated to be -7.5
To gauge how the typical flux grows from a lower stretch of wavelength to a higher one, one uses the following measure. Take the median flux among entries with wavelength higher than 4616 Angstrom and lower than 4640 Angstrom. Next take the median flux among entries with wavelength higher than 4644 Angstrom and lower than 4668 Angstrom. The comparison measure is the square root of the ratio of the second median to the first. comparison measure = 1.01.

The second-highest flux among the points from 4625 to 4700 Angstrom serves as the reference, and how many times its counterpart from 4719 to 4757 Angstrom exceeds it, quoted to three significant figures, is 1.10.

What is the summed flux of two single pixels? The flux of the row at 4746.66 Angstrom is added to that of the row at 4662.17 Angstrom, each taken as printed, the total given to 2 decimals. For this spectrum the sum 5.55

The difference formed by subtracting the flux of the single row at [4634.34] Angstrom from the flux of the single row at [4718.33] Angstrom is 0.14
